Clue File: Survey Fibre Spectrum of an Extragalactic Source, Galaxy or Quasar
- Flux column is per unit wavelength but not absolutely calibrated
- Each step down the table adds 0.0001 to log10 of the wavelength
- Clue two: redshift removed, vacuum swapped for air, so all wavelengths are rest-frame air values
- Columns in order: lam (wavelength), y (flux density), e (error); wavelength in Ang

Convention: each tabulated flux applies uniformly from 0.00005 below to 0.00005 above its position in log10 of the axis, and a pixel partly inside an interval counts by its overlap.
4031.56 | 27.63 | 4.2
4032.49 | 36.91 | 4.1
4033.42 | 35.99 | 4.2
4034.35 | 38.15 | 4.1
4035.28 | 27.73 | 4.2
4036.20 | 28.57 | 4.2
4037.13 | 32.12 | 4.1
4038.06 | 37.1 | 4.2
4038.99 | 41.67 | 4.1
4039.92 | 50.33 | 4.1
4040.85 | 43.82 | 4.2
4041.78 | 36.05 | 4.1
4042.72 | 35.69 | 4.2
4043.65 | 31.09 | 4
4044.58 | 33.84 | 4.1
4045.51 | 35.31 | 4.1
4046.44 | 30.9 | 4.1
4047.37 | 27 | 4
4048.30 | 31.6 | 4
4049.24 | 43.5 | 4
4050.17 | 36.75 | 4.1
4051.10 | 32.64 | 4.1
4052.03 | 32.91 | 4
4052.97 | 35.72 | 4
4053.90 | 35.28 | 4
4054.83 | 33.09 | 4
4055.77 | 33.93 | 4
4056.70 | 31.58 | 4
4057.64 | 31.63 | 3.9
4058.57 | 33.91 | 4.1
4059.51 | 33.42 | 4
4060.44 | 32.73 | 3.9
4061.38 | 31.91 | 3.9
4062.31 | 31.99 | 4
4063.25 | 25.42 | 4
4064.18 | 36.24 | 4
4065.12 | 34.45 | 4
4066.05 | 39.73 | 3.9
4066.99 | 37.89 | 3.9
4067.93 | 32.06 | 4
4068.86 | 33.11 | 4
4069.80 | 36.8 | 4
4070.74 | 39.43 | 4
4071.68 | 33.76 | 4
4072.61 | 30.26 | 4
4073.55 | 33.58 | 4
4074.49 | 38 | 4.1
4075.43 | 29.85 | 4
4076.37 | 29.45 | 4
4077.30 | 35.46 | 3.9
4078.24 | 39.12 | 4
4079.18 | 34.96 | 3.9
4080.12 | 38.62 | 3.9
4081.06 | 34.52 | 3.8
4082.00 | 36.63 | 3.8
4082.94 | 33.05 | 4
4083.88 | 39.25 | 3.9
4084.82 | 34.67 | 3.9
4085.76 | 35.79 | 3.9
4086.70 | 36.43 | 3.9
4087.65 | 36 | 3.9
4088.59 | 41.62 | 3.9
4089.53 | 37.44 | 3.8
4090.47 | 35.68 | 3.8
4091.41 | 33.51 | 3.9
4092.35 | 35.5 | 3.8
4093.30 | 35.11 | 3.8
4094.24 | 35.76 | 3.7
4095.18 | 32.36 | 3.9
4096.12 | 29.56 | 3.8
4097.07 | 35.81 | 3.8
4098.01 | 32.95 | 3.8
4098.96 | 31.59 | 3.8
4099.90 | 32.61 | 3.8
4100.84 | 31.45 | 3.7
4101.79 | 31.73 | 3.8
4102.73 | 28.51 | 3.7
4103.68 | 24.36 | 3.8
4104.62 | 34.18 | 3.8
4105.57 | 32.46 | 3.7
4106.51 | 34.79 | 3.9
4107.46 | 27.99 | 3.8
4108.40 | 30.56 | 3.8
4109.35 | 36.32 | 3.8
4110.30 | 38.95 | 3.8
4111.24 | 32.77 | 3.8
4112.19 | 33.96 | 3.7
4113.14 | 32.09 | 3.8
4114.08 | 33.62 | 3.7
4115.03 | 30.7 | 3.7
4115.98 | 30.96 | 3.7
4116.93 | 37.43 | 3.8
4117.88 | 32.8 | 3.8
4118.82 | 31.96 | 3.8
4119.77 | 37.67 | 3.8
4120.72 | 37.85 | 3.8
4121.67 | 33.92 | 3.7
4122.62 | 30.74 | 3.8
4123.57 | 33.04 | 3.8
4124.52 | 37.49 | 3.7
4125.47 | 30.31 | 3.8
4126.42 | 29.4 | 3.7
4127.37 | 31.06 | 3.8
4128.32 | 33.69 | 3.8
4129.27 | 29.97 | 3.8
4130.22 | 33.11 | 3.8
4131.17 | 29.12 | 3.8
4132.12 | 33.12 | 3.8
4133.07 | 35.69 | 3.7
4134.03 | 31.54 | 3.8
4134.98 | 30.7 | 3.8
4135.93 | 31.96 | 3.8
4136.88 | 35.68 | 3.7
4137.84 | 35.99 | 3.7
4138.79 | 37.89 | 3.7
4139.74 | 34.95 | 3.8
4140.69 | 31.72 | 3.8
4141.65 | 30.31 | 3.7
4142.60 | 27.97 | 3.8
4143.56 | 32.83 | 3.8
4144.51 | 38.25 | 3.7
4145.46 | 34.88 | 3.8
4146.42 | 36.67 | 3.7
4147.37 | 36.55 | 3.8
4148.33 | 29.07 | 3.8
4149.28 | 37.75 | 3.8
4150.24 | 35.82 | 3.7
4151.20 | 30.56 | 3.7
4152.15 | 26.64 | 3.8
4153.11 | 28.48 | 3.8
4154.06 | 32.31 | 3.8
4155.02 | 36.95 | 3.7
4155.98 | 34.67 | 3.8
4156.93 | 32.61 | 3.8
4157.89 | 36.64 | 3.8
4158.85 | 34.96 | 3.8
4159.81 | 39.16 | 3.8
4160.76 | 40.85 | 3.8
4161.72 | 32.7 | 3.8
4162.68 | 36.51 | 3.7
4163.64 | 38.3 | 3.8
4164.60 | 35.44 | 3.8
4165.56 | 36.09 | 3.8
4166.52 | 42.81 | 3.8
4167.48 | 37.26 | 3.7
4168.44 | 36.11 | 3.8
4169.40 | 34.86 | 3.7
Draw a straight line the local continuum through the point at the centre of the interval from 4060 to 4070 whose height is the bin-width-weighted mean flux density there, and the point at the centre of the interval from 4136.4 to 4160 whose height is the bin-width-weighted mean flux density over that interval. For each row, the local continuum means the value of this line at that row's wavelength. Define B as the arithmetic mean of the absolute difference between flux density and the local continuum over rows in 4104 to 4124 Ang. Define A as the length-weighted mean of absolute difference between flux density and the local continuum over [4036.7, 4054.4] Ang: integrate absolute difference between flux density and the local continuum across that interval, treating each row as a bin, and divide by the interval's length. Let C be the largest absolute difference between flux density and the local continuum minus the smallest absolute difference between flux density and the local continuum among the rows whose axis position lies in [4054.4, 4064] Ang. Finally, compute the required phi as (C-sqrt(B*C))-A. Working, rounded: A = 4.11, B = 2.24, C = 8.2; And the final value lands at -0.2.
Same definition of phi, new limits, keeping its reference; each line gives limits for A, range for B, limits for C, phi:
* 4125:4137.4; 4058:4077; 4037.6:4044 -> 5.9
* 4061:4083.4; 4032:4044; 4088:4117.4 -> -0.5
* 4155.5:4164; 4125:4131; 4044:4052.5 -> 1.7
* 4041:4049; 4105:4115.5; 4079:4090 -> 0.0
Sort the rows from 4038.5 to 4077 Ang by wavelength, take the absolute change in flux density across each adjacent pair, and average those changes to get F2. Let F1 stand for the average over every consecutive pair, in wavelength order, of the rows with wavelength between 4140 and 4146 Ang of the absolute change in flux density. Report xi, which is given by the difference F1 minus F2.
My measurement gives -0.2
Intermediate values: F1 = 3.48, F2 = 3.7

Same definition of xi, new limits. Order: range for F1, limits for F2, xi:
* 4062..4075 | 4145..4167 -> 0.7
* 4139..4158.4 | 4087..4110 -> 0.5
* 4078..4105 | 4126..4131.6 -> 0.0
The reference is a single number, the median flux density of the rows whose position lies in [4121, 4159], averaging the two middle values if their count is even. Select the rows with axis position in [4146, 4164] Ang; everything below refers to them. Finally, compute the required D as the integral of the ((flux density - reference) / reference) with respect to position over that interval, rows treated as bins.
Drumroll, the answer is 0.8 Ang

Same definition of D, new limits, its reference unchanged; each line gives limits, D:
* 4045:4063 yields 0.2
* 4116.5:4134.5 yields 0.0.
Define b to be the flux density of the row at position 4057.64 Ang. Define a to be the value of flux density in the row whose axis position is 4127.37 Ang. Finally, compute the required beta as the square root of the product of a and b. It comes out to 31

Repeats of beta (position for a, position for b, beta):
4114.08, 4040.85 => 38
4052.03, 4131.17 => 31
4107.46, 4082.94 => 30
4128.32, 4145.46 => 34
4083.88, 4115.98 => 35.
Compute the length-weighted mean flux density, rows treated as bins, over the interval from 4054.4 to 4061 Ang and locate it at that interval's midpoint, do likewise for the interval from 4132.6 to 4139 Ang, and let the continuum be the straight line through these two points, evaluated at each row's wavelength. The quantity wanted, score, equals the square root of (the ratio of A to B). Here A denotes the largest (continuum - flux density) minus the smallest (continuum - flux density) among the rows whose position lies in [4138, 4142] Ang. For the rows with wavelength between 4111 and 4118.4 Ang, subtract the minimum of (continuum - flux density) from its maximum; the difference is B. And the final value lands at 1.1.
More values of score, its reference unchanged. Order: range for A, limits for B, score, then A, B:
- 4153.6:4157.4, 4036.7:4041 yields 0.5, 5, 18.2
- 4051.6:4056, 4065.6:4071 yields 0.6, 3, 7.7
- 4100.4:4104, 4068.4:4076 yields 0.9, 7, 9.7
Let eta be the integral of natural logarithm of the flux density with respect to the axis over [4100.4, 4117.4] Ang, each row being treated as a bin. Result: 59.0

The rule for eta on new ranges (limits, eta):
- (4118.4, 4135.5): 59.6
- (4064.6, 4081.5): 60.0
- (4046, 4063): 59.5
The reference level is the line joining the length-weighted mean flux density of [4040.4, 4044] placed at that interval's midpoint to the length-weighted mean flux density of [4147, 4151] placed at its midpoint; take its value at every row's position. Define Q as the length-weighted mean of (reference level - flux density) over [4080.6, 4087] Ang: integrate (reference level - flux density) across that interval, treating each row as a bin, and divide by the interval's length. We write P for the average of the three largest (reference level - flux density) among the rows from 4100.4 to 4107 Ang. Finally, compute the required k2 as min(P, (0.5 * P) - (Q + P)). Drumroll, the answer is -3.7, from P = 7.3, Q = 0.1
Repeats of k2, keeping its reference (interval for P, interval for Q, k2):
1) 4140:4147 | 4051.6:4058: -5.2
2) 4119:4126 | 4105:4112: -3.6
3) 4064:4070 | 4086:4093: -0.6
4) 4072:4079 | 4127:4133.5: -5.6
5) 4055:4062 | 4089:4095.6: -2.8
